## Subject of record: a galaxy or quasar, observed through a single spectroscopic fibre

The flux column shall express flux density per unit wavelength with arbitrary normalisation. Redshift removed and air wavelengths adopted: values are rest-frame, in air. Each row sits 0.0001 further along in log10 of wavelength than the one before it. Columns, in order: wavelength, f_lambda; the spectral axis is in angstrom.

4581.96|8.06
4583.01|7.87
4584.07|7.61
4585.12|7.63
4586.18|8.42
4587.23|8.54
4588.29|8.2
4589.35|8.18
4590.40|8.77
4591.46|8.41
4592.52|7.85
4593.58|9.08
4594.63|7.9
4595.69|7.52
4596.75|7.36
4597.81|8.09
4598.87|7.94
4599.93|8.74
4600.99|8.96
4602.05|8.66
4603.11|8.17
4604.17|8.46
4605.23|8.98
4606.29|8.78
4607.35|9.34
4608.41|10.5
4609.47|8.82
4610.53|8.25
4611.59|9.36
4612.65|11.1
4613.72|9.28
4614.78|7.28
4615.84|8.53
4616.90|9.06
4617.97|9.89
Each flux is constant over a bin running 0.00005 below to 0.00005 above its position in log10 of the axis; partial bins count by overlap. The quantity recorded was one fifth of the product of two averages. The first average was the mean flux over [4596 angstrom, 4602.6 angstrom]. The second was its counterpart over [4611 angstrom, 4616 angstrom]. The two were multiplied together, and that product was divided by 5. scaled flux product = 15.1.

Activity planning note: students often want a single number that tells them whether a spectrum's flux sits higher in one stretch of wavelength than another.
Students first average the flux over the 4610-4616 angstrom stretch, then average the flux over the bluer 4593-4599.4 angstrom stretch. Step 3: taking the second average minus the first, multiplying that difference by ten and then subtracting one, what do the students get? -11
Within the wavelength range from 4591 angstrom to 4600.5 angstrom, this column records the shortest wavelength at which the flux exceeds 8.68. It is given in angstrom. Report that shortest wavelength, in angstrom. 4593.58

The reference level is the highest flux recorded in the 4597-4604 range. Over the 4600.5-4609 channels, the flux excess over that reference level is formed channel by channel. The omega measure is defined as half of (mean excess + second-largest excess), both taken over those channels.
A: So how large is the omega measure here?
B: 0.20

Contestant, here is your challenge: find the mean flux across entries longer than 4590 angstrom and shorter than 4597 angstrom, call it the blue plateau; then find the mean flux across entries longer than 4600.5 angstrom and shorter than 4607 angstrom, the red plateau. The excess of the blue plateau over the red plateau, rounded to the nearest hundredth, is -0.54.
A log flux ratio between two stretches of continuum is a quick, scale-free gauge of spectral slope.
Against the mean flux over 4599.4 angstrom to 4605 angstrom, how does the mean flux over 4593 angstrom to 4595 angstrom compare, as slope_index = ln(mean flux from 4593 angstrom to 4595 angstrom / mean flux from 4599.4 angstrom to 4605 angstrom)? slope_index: -0.01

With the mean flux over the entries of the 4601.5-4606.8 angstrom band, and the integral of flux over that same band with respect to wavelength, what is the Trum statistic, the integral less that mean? 37.0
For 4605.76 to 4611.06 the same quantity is 39.3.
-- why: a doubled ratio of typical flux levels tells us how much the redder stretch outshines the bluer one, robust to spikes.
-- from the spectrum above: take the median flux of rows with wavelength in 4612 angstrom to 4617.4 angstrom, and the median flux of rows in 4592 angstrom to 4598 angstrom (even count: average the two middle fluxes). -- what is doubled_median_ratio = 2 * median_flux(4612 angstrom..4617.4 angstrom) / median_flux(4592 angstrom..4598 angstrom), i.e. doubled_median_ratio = 2.30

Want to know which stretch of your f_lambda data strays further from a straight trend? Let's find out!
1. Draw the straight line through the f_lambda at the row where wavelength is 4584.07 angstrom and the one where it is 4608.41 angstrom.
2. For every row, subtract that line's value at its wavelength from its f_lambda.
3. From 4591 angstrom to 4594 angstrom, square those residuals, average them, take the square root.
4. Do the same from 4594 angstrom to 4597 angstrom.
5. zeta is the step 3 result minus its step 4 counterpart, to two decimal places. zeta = -0.95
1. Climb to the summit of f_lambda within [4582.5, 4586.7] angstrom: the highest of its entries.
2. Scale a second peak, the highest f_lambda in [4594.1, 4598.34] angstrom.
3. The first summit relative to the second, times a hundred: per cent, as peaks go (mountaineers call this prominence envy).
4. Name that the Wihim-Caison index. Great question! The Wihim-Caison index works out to 104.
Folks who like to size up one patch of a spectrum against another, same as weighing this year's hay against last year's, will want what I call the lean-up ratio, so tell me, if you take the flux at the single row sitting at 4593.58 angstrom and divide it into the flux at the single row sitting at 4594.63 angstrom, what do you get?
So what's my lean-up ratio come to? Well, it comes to 0.87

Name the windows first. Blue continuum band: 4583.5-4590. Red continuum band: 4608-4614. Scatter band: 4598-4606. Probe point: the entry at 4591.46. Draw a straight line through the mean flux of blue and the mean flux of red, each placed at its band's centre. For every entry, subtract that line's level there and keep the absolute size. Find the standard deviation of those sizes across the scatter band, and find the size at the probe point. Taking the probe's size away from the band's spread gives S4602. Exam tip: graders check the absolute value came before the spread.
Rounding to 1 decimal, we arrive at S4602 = 0.3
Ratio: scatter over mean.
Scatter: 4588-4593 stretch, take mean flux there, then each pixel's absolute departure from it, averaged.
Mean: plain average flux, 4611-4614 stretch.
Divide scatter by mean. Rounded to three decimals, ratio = 0.025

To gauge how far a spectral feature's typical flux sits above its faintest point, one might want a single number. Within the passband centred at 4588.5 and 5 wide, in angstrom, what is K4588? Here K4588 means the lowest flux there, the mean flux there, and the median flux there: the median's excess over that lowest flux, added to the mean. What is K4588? 8.7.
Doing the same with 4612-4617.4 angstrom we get 10.8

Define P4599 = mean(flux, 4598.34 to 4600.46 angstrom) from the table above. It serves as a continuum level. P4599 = 8.3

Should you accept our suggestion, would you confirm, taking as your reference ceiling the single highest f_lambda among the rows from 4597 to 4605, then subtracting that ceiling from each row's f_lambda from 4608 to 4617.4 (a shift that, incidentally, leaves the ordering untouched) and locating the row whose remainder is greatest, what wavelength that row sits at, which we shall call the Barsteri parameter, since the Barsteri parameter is 4612.65 angstrom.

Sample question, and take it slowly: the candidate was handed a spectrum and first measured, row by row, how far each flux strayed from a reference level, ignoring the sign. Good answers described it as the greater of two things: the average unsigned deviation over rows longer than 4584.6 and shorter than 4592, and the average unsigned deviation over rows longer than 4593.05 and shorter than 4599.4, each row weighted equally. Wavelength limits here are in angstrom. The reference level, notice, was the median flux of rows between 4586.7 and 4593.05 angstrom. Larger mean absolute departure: 0.58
